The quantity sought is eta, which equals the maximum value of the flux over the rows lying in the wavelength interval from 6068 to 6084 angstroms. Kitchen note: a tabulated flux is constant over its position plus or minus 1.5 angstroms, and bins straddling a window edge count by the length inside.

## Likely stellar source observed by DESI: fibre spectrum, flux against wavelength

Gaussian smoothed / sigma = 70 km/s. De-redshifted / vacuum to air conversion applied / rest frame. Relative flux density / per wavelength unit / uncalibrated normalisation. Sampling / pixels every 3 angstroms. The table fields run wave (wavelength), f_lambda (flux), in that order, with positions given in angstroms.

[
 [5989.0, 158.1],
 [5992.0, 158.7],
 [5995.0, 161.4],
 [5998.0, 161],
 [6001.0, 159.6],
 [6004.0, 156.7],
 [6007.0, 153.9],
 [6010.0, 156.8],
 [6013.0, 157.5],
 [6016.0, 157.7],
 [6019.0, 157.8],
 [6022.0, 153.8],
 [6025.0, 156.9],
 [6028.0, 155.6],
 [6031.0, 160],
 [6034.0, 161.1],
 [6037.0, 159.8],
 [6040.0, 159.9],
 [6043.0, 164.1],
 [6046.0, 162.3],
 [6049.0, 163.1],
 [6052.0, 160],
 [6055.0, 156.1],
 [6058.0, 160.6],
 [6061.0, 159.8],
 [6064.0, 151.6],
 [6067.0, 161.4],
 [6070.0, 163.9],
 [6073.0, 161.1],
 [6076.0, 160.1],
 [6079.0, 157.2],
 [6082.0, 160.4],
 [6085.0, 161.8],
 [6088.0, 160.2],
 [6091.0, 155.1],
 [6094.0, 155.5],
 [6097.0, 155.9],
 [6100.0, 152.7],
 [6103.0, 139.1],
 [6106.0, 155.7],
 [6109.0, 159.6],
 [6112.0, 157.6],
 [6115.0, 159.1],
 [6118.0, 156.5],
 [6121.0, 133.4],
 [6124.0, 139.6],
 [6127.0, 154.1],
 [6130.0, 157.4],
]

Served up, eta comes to 163.9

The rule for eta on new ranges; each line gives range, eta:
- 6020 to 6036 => 161.1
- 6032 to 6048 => 164.1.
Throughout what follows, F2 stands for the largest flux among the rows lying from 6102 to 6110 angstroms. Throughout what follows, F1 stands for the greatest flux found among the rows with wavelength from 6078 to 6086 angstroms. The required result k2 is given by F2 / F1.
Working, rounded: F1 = 161.8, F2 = 159.6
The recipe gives 0.99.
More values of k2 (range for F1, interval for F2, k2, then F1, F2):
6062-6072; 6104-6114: 0.97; 163.9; 159.6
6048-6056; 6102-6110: 0.98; 163.1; 159.6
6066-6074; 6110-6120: 0.97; 163.9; 159.1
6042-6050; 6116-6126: 0.95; 164.1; 156.5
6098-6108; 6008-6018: 1.01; 155.7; 157.7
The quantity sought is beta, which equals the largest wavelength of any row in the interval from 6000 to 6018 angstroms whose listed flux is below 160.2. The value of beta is 6016.0 angstroms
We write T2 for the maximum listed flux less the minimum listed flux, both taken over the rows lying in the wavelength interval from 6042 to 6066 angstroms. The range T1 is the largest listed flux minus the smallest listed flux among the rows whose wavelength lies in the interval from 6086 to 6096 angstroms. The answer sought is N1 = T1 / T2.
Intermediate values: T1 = 5.1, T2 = 12.5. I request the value 0.41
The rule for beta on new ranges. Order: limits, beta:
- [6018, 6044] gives 6040.0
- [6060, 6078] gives 6076.0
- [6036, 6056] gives 6055.0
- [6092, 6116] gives 6115.0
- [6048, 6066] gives 6064.0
